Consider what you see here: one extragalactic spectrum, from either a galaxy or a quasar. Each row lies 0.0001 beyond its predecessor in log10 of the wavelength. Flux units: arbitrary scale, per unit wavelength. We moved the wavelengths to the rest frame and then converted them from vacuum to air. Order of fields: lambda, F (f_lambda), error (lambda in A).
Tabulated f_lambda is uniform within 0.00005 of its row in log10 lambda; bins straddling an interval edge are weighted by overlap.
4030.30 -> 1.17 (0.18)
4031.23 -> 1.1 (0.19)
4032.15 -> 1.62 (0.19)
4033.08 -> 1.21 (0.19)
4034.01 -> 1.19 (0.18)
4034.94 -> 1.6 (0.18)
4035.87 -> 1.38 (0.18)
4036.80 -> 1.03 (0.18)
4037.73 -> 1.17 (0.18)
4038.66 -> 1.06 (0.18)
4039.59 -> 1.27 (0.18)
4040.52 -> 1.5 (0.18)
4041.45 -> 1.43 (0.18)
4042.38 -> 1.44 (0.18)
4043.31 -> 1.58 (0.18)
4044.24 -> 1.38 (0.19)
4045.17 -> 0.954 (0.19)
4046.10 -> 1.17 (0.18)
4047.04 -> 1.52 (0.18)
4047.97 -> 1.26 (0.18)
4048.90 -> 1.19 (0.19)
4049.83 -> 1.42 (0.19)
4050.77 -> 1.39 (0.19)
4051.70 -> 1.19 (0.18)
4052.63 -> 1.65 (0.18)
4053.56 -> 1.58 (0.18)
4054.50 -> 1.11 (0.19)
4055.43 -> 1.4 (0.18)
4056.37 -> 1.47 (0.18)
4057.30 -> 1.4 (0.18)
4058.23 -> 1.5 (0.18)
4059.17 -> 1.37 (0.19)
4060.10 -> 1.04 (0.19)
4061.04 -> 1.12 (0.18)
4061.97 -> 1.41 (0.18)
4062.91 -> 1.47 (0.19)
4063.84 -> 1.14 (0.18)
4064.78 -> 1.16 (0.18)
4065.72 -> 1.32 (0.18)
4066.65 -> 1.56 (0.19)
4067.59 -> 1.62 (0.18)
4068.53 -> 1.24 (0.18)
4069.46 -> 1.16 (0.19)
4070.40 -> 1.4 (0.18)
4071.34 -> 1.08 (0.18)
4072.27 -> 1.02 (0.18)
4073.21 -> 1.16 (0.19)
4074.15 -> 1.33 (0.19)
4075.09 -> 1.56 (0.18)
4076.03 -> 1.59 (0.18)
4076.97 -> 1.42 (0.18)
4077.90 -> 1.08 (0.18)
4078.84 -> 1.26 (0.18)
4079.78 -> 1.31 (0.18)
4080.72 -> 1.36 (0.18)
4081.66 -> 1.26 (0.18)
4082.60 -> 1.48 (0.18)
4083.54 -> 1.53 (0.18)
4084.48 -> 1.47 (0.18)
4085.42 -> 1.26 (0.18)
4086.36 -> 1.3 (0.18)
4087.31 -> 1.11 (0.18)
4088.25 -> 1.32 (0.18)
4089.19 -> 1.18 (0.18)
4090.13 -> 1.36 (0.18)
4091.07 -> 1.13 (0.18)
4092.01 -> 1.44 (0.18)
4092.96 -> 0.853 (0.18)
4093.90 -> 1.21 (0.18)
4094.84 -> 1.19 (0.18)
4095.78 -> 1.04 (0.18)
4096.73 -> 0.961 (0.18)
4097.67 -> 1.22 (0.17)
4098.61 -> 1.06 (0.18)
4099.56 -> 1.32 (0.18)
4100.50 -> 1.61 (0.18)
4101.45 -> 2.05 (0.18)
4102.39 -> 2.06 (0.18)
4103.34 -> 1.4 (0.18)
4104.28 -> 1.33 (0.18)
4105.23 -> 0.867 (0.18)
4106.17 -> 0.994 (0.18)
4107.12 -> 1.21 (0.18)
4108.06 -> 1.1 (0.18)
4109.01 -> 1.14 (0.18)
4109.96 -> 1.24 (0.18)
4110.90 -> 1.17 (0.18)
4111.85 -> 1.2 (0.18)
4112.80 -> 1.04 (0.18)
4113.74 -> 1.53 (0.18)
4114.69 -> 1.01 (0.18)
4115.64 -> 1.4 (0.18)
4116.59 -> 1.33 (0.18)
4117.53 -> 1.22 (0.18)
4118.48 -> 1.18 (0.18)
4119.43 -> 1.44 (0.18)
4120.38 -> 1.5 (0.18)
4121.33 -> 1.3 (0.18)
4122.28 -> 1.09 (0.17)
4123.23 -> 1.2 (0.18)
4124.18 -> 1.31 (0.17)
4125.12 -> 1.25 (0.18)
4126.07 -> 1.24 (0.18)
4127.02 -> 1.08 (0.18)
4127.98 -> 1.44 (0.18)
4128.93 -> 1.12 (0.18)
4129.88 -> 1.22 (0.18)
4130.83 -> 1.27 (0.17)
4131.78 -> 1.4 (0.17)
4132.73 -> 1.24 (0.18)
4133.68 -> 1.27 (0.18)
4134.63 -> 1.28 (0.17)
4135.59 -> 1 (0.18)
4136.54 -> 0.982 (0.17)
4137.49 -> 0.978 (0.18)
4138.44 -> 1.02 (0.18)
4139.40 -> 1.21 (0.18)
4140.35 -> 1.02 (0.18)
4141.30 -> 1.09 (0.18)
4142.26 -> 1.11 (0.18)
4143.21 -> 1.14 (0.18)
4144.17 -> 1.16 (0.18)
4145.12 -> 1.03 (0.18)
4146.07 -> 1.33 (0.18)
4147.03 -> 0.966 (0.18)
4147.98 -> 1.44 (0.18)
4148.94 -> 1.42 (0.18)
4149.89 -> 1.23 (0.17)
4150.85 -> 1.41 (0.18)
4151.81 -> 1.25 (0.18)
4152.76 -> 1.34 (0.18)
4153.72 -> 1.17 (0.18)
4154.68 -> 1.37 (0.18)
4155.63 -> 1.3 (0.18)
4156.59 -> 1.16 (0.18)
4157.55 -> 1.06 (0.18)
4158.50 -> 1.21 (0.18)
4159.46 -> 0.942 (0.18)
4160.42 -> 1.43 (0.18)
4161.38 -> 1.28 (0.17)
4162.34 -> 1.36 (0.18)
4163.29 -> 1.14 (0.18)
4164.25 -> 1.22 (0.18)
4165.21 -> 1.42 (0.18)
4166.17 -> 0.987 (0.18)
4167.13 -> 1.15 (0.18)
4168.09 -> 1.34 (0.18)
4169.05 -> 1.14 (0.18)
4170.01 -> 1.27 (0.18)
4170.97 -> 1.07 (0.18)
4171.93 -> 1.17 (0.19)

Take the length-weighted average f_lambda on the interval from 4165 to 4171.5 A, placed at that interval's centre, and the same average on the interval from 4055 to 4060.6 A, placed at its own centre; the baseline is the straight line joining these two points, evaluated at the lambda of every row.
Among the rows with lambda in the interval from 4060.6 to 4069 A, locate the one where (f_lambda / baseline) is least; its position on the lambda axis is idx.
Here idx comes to 4061.04 A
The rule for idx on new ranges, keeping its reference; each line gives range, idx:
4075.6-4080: 4077.90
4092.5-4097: 4092.96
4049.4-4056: 4054.50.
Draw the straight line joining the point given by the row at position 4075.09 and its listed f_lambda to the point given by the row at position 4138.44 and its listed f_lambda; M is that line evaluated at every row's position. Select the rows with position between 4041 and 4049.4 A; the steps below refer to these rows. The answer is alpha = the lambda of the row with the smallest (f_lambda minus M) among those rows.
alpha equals 4045.17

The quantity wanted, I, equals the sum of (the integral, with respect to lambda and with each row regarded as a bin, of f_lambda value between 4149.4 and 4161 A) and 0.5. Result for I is 14.9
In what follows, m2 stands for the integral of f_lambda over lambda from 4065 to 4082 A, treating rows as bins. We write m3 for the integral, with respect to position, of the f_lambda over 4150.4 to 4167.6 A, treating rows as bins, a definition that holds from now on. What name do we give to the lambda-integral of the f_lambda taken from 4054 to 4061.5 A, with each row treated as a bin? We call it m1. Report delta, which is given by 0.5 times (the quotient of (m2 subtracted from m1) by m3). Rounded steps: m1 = 10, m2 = 22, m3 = 21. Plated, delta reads -0.3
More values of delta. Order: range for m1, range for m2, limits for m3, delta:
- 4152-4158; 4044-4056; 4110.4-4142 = -0.1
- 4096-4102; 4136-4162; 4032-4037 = -1.7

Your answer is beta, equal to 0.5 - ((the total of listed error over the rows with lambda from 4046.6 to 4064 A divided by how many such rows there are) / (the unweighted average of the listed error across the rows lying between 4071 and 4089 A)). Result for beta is -0.515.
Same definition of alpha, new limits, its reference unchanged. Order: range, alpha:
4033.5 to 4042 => 4036.80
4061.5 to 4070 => 4063.84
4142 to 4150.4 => 4147.03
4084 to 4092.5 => 4087.31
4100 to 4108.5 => 4105.23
